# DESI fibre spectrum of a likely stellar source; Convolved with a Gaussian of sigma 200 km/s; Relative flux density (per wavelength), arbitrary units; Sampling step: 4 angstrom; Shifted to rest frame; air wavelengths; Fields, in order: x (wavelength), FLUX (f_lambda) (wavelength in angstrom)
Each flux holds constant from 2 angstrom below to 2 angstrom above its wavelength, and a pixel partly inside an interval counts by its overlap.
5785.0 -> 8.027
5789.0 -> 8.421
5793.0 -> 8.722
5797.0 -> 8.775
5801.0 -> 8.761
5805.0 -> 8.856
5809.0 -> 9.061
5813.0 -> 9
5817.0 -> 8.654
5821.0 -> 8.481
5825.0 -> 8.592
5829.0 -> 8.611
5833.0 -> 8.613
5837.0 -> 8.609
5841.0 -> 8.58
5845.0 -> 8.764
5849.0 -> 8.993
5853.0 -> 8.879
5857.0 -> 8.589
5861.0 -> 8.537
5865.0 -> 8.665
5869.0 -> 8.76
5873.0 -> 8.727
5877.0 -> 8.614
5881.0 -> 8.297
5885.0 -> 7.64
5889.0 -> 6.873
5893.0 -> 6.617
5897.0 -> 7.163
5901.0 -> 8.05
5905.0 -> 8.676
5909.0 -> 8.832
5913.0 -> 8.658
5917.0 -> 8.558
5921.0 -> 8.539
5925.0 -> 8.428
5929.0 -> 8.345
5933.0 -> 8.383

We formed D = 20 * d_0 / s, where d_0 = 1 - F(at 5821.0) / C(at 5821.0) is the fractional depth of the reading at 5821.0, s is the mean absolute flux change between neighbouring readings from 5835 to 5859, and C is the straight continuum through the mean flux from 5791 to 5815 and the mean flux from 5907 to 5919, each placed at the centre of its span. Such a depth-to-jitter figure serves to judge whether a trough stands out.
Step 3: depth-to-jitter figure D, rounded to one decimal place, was 4.7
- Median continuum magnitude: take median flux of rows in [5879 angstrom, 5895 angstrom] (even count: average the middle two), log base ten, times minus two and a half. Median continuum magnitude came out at -2.15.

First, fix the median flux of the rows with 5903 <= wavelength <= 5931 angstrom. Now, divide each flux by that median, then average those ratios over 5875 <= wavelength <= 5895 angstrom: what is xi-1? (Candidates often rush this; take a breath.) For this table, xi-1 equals 0.89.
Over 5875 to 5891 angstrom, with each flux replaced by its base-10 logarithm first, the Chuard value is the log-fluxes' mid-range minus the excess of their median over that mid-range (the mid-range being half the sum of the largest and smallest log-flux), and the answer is 0.871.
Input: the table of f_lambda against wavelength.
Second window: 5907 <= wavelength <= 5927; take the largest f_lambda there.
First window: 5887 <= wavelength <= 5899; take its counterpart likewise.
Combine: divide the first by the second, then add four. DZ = 4.81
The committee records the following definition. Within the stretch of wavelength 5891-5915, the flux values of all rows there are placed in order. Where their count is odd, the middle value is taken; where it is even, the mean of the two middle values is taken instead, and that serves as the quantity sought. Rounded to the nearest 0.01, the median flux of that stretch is 8.35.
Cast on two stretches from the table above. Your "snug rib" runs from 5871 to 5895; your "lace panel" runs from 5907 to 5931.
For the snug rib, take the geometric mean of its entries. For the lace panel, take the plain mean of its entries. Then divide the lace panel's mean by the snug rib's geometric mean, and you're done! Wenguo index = 1.10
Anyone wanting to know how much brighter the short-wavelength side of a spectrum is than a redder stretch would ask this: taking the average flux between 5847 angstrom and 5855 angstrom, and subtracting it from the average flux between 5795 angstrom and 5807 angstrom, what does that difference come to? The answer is -0.1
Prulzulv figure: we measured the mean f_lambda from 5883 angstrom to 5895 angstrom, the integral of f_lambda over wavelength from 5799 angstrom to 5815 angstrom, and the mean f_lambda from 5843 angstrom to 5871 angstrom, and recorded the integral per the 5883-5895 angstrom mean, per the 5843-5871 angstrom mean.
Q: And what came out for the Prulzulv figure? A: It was 2.32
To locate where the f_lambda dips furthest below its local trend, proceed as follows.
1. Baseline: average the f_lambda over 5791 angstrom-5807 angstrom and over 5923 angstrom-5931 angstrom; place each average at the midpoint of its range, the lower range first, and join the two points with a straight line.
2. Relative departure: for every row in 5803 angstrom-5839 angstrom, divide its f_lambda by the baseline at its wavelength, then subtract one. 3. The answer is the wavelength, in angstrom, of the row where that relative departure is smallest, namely 5821.0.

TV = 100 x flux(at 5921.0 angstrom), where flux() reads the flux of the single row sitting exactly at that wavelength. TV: 854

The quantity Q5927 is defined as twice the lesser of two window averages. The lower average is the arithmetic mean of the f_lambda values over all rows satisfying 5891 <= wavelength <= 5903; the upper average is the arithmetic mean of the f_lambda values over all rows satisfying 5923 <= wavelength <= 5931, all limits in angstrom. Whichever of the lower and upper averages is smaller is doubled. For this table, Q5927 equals 14.55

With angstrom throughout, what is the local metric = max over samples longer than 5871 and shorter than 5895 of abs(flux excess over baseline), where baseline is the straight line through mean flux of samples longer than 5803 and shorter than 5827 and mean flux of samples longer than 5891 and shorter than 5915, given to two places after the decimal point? 1.47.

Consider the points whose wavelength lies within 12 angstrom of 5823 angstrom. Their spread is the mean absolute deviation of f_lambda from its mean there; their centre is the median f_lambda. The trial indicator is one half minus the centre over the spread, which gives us -75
